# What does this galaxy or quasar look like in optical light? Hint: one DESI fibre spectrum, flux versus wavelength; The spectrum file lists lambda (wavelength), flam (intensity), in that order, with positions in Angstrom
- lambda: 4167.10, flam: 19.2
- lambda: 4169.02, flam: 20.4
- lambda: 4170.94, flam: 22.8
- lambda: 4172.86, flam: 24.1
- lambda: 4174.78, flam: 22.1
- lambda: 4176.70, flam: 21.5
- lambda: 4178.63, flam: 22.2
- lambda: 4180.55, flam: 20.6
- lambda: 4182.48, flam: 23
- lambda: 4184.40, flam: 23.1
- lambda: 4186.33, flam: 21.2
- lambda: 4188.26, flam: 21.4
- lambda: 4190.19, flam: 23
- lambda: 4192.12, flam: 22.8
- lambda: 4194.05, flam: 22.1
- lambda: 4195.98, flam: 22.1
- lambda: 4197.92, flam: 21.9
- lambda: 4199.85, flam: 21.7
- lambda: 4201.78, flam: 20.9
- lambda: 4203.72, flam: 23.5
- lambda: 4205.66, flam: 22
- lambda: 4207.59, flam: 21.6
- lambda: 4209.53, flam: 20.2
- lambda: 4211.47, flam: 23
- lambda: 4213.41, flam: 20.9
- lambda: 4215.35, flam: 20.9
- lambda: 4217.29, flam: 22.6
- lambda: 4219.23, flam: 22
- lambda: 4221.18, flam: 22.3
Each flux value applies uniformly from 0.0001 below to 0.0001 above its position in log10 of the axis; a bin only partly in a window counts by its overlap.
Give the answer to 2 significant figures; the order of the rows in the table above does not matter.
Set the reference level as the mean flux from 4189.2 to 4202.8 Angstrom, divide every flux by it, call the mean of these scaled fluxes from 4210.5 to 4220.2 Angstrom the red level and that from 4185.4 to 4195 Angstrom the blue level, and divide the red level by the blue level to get 0.99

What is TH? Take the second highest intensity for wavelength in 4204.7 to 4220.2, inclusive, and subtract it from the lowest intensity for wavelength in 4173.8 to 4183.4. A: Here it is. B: -2.00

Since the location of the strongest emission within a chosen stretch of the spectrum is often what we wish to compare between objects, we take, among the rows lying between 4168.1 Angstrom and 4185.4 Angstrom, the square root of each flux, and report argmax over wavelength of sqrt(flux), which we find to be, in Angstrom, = 4172.86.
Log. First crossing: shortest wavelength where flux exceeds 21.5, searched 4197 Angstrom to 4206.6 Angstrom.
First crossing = 4197.92 Angstrom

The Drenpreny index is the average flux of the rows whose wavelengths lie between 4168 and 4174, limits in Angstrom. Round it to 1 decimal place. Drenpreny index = 22.4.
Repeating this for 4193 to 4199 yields 22.0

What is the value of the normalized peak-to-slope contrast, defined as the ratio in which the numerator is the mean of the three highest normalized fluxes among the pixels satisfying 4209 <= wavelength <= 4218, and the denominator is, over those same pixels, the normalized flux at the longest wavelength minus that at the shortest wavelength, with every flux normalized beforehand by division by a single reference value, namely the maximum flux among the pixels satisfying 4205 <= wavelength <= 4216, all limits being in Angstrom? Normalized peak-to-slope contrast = 9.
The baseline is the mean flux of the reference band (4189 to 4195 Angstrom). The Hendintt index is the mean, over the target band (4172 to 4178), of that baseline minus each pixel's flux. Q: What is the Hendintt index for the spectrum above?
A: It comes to 0.07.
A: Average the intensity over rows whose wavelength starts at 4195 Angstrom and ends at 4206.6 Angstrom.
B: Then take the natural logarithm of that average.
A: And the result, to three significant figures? 3.09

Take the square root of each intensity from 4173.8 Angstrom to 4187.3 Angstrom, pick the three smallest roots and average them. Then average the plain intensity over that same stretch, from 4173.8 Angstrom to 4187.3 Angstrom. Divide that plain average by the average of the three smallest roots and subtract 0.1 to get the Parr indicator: 4.68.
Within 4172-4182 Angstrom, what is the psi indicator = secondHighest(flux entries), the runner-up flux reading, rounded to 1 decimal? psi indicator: 22.2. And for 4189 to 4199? 22.8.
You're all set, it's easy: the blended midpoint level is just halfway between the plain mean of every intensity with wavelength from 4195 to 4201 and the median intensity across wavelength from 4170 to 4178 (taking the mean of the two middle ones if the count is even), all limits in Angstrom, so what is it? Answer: 22.2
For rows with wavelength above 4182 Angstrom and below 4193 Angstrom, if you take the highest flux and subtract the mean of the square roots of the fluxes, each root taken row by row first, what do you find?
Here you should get 18.37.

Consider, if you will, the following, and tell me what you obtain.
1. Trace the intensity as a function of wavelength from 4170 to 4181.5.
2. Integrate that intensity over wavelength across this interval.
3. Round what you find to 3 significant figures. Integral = 256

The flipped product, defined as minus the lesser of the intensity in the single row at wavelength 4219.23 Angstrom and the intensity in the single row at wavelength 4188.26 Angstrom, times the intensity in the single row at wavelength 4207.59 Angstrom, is -462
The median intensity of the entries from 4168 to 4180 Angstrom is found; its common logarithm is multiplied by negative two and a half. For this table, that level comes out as -3.36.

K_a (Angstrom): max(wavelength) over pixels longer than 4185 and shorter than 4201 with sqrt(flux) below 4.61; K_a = 4186.33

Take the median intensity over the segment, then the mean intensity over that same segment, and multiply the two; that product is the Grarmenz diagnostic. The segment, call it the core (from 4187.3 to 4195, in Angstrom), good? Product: 501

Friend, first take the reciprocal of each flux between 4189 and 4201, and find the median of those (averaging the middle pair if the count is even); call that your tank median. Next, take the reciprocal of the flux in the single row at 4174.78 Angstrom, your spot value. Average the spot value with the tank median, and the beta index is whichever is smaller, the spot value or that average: 0.0452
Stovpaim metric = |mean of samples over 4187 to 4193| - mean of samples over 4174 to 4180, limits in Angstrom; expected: 0.5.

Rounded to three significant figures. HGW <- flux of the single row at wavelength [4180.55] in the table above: 20.6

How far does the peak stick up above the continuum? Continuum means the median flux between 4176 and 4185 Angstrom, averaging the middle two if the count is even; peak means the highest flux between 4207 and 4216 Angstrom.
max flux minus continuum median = 0.80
